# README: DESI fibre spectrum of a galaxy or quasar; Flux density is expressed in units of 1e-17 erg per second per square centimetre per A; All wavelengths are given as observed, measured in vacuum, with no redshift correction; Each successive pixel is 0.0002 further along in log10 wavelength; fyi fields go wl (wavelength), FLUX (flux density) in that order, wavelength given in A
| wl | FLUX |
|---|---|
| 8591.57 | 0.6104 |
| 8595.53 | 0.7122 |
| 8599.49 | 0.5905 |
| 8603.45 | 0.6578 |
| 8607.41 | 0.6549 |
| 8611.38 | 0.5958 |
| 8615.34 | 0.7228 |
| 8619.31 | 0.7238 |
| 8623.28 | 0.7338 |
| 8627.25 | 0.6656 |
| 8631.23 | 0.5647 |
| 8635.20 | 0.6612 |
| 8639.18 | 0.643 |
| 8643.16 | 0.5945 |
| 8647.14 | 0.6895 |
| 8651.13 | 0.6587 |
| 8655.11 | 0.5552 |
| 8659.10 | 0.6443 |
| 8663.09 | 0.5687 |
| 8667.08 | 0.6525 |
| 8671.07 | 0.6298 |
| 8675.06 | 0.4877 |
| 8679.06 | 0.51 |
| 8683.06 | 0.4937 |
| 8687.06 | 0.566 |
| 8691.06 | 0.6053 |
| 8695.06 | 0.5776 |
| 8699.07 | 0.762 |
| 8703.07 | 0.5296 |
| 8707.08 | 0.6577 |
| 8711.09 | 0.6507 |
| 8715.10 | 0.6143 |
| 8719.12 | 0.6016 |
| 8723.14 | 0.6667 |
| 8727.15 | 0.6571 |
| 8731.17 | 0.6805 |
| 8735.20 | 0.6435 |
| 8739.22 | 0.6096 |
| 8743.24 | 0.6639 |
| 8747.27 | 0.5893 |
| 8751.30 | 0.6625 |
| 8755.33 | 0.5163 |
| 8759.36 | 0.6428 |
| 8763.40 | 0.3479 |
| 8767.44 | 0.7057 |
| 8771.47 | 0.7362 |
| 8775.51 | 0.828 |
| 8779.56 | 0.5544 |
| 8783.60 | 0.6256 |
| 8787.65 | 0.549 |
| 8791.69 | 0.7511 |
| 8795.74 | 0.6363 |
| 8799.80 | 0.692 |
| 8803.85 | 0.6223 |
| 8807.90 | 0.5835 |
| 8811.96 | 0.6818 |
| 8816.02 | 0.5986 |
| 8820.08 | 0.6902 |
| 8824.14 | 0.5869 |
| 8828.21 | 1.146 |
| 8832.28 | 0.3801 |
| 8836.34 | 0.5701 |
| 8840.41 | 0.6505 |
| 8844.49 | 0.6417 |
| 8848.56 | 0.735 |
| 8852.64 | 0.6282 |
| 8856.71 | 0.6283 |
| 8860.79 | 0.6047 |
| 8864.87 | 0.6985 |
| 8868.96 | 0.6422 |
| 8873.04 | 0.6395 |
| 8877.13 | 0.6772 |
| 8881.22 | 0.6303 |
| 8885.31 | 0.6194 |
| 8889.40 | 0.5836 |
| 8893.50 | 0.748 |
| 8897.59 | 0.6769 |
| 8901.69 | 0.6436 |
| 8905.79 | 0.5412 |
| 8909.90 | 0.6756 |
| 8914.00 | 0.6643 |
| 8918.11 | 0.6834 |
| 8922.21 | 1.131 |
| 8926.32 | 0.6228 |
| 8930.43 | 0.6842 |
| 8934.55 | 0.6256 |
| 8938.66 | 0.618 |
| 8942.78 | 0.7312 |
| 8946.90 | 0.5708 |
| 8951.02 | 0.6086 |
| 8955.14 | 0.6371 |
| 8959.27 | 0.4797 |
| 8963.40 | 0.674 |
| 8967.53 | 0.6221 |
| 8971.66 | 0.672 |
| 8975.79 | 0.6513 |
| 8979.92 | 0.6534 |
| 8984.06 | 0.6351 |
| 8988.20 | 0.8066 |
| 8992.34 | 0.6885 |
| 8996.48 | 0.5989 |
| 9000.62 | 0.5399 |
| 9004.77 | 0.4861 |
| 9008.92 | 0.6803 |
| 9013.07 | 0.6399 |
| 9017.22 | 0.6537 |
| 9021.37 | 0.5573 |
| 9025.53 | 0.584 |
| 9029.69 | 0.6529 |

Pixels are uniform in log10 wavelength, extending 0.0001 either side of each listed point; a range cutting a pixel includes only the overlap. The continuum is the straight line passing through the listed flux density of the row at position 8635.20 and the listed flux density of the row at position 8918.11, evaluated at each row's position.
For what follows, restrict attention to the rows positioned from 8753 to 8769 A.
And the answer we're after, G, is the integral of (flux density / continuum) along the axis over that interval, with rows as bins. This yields 13 A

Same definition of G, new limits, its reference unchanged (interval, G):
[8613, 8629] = 17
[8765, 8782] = 18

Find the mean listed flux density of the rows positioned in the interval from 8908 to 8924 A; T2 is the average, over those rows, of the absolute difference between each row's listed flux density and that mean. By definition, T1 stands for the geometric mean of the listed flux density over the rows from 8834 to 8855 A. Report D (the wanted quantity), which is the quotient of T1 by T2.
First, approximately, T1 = 0.64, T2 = 0.17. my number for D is 4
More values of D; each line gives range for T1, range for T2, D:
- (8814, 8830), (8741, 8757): 13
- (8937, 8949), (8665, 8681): 9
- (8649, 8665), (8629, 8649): 15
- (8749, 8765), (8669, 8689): 11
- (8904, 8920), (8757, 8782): 5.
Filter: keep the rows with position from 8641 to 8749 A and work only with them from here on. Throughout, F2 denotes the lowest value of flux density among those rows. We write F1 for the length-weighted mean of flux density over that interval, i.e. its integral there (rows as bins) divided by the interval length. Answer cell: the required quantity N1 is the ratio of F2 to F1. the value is 0.79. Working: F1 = 0.613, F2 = 0.4877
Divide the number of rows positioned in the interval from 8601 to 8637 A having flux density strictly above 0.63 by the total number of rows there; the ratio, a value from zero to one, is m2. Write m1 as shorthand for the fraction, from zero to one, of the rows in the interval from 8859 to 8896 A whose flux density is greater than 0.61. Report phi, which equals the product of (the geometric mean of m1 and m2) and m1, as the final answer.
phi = 0.60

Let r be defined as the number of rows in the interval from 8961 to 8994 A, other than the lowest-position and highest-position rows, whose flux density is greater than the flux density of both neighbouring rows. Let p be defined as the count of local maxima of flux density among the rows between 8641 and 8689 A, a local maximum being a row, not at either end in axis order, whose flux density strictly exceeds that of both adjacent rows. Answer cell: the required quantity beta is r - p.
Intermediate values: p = 4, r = 3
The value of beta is -1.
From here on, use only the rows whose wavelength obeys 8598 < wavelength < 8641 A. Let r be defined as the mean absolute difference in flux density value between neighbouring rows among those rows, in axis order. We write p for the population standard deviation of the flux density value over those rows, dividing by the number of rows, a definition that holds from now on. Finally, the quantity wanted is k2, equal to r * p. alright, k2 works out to 0.003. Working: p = 0.054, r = 0.06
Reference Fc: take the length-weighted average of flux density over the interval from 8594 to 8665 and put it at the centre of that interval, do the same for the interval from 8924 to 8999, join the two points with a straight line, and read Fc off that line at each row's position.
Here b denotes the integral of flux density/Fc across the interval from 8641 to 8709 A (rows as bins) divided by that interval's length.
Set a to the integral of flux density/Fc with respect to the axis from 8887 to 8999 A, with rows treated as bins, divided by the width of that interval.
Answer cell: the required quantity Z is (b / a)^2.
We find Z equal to 0.81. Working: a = 1.03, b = 0.93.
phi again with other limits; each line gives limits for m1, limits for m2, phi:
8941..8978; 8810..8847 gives 0.41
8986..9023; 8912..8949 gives 0.31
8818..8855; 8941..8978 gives 0.41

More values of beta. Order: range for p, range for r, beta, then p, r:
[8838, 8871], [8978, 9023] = 0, 3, 3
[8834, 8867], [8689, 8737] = 1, 3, 4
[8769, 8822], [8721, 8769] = -1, 5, 4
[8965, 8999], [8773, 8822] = 1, 3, 4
